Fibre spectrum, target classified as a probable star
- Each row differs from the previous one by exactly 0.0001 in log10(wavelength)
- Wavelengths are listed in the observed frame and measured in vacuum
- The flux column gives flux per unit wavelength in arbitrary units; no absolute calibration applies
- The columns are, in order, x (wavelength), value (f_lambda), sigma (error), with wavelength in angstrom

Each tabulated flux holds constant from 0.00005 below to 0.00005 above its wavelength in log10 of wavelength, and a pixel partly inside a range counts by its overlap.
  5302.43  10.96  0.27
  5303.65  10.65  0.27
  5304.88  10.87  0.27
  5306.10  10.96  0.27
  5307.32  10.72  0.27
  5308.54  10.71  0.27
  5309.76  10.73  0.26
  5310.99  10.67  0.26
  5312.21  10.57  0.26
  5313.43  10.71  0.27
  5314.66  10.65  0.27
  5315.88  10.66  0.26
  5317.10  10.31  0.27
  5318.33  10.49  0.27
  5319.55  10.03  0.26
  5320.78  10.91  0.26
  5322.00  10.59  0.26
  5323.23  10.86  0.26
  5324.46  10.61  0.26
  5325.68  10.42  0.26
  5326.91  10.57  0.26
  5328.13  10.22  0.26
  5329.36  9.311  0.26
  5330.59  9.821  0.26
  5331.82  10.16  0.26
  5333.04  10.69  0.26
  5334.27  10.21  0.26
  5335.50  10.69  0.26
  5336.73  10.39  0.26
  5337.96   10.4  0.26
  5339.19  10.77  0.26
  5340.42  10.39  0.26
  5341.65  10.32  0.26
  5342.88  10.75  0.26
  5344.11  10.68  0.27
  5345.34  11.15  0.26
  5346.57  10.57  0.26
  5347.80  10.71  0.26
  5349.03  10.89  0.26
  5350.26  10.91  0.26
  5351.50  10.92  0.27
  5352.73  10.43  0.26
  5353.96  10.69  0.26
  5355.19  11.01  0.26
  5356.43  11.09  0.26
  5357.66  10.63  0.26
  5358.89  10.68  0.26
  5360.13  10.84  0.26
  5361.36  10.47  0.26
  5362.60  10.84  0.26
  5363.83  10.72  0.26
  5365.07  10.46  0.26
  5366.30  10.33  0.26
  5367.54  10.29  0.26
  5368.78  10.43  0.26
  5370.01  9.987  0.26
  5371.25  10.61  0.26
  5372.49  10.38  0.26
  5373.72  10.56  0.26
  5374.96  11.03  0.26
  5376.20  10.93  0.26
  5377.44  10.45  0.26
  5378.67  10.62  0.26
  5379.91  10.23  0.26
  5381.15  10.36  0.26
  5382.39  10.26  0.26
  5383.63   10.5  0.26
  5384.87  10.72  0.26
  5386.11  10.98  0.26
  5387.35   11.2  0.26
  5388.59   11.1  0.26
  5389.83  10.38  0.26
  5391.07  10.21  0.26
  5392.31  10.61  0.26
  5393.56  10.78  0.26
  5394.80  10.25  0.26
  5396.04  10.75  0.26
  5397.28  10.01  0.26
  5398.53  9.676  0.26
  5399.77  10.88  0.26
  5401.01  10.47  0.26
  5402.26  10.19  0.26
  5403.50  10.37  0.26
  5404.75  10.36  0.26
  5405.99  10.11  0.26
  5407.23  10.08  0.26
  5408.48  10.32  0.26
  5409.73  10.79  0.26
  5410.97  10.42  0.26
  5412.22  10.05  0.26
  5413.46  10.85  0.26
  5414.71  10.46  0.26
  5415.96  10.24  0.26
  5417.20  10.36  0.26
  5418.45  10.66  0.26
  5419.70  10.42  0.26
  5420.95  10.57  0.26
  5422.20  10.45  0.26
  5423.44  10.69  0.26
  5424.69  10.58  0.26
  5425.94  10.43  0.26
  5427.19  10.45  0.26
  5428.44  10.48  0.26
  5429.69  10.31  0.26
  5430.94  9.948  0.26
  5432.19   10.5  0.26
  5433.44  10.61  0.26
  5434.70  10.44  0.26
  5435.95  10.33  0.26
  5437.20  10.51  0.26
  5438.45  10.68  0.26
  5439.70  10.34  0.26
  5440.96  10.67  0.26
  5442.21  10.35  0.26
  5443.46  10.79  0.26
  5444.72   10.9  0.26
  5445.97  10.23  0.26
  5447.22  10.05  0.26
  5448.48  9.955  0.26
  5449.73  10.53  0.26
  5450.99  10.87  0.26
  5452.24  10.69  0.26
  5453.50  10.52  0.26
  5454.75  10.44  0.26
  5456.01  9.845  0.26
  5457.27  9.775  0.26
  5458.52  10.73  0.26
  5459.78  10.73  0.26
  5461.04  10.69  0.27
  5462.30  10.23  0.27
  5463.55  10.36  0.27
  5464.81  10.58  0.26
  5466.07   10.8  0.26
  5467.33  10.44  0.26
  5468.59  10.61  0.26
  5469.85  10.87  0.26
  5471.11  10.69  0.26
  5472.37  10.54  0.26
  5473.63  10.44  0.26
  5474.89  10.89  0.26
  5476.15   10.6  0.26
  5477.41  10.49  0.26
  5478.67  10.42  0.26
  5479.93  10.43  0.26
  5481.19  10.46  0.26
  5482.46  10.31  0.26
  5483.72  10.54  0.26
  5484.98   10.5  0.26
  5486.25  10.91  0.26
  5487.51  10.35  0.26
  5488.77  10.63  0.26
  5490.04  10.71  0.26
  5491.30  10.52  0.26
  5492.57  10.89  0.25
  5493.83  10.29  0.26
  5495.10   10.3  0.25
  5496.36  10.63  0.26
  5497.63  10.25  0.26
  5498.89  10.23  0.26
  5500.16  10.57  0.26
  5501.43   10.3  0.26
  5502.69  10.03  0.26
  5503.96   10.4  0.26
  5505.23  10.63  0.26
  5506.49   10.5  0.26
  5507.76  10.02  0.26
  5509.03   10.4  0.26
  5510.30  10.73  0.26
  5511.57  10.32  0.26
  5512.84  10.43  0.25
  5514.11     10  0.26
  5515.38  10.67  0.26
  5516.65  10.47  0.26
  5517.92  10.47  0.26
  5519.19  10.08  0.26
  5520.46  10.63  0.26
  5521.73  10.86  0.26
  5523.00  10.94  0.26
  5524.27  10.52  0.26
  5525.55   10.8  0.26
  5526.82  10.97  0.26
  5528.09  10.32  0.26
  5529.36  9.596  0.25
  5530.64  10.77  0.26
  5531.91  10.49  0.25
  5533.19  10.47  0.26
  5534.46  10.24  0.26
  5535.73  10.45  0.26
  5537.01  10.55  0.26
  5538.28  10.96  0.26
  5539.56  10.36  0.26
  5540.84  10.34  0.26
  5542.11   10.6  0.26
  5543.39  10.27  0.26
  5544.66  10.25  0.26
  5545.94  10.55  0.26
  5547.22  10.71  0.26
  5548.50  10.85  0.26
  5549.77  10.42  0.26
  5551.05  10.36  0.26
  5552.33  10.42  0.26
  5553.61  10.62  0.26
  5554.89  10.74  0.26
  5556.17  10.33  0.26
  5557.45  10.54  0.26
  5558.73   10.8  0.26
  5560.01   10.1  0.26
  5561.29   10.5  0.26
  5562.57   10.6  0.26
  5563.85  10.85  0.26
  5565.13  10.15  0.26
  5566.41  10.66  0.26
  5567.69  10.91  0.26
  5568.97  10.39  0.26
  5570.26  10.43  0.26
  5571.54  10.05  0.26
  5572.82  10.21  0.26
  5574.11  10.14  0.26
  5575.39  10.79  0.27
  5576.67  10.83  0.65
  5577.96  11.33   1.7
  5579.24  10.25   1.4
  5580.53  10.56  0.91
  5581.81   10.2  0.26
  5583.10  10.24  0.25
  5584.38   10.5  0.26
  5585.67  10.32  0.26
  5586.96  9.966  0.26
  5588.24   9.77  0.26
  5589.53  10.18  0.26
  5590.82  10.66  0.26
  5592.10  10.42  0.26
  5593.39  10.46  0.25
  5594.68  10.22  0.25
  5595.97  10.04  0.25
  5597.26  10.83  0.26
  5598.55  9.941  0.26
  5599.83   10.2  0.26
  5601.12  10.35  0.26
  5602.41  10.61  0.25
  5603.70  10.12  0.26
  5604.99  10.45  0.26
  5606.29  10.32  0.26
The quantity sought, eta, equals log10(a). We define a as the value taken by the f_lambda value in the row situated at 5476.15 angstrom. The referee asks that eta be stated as 1.03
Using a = 10.6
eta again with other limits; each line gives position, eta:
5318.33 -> 1.02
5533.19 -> 1.02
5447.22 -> 1.00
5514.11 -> 1.00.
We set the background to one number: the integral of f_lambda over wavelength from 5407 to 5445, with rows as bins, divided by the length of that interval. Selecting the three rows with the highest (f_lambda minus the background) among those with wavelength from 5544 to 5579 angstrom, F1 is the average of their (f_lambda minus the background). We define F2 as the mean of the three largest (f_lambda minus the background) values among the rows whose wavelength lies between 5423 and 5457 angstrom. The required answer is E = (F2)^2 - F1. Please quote -0.41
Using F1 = 0.559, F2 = 0.38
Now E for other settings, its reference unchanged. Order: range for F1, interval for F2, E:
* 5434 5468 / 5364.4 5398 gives 0.02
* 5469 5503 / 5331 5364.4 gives -0.05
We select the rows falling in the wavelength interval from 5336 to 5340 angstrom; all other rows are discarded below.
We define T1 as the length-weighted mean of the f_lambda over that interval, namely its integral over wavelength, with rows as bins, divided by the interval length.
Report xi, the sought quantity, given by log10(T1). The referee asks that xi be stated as 1.02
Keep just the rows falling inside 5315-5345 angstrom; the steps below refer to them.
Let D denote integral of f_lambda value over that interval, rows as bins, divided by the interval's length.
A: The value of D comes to 10.44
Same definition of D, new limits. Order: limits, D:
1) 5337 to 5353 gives 10.68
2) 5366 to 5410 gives 10.47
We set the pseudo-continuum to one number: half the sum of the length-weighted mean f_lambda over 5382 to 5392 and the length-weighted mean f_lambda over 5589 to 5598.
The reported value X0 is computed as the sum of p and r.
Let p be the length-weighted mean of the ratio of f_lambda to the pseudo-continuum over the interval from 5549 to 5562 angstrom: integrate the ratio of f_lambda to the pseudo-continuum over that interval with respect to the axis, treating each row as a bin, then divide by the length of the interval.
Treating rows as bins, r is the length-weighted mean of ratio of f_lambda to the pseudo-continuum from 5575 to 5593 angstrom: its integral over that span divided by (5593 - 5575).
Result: 1.98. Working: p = 1.00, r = 0.99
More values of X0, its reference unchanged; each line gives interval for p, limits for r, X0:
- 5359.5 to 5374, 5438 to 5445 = 2.00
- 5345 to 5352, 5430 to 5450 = 2.02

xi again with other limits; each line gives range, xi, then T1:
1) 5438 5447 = 1.02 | 10.5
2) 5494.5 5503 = 1.01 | 10.4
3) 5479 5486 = 1.02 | 10.5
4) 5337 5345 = 1.02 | 10.6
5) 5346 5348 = 1.03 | 10.6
